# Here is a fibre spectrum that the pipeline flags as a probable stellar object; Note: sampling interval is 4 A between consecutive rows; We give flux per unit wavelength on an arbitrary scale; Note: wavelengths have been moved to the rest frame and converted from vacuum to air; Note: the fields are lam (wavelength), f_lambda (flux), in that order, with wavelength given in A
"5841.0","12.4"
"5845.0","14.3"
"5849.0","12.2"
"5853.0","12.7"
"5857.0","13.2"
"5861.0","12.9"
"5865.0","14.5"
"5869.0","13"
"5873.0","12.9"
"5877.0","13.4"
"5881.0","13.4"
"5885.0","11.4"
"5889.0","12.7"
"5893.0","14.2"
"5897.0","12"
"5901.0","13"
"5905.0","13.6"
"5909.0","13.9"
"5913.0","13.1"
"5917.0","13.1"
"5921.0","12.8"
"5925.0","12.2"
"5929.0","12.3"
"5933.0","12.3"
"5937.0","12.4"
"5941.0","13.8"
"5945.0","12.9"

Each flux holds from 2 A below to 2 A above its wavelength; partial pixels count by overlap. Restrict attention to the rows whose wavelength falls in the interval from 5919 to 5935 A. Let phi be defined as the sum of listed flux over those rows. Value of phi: 49.6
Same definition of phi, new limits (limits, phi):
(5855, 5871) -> 53.6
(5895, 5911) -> 52.5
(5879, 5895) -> 51.7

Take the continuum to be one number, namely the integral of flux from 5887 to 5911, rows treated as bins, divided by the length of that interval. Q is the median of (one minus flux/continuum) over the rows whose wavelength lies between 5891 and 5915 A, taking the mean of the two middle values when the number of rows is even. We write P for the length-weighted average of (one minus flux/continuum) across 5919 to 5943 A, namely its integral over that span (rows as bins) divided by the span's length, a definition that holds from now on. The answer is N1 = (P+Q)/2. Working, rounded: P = 0.045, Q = -0.009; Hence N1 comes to 0.018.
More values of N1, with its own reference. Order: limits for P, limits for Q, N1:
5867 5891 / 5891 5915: 0.012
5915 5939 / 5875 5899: 0.034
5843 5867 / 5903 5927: 0.003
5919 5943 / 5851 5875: 0.033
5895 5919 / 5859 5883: 0.006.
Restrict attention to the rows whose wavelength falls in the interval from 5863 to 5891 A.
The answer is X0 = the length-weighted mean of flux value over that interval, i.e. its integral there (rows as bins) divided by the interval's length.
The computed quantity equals 13.0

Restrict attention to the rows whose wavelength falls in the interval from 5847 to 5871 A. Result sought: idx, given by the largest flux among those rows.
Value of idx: 14.5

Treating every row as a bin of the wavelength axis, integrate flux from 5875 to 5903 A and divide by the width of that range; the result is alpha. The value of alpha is 12.87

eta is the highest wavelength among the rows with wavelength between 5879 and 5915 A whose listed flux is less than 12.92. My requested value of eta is 5897.0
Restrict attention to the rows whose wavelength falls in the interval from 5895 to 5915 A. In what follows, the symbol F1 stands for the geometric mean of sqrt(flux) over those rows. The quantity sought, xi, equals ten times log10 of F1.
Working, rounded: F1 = 3.62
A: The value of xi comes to 5.59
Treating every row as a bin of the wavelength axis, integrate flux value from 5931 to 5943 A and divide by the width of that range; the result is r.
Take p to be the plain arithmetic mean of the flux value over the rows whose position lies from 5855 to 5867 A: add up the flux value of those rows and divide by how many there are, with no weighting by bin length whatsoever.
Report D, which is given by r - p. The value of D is -0.7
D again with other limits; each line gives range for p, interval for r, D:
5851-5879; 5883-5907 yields -0.4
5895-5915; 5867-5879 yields 0.0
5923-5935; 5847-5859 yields 0.4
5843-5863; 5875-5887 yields -0.3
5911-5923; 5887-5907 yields 0.1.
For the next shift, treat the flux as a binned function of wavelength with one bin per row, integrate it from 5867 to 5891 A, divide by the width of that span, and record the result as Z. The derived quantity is 12.80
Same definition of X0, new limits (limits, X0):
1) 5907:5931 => 12.9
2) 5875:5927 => 13.0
